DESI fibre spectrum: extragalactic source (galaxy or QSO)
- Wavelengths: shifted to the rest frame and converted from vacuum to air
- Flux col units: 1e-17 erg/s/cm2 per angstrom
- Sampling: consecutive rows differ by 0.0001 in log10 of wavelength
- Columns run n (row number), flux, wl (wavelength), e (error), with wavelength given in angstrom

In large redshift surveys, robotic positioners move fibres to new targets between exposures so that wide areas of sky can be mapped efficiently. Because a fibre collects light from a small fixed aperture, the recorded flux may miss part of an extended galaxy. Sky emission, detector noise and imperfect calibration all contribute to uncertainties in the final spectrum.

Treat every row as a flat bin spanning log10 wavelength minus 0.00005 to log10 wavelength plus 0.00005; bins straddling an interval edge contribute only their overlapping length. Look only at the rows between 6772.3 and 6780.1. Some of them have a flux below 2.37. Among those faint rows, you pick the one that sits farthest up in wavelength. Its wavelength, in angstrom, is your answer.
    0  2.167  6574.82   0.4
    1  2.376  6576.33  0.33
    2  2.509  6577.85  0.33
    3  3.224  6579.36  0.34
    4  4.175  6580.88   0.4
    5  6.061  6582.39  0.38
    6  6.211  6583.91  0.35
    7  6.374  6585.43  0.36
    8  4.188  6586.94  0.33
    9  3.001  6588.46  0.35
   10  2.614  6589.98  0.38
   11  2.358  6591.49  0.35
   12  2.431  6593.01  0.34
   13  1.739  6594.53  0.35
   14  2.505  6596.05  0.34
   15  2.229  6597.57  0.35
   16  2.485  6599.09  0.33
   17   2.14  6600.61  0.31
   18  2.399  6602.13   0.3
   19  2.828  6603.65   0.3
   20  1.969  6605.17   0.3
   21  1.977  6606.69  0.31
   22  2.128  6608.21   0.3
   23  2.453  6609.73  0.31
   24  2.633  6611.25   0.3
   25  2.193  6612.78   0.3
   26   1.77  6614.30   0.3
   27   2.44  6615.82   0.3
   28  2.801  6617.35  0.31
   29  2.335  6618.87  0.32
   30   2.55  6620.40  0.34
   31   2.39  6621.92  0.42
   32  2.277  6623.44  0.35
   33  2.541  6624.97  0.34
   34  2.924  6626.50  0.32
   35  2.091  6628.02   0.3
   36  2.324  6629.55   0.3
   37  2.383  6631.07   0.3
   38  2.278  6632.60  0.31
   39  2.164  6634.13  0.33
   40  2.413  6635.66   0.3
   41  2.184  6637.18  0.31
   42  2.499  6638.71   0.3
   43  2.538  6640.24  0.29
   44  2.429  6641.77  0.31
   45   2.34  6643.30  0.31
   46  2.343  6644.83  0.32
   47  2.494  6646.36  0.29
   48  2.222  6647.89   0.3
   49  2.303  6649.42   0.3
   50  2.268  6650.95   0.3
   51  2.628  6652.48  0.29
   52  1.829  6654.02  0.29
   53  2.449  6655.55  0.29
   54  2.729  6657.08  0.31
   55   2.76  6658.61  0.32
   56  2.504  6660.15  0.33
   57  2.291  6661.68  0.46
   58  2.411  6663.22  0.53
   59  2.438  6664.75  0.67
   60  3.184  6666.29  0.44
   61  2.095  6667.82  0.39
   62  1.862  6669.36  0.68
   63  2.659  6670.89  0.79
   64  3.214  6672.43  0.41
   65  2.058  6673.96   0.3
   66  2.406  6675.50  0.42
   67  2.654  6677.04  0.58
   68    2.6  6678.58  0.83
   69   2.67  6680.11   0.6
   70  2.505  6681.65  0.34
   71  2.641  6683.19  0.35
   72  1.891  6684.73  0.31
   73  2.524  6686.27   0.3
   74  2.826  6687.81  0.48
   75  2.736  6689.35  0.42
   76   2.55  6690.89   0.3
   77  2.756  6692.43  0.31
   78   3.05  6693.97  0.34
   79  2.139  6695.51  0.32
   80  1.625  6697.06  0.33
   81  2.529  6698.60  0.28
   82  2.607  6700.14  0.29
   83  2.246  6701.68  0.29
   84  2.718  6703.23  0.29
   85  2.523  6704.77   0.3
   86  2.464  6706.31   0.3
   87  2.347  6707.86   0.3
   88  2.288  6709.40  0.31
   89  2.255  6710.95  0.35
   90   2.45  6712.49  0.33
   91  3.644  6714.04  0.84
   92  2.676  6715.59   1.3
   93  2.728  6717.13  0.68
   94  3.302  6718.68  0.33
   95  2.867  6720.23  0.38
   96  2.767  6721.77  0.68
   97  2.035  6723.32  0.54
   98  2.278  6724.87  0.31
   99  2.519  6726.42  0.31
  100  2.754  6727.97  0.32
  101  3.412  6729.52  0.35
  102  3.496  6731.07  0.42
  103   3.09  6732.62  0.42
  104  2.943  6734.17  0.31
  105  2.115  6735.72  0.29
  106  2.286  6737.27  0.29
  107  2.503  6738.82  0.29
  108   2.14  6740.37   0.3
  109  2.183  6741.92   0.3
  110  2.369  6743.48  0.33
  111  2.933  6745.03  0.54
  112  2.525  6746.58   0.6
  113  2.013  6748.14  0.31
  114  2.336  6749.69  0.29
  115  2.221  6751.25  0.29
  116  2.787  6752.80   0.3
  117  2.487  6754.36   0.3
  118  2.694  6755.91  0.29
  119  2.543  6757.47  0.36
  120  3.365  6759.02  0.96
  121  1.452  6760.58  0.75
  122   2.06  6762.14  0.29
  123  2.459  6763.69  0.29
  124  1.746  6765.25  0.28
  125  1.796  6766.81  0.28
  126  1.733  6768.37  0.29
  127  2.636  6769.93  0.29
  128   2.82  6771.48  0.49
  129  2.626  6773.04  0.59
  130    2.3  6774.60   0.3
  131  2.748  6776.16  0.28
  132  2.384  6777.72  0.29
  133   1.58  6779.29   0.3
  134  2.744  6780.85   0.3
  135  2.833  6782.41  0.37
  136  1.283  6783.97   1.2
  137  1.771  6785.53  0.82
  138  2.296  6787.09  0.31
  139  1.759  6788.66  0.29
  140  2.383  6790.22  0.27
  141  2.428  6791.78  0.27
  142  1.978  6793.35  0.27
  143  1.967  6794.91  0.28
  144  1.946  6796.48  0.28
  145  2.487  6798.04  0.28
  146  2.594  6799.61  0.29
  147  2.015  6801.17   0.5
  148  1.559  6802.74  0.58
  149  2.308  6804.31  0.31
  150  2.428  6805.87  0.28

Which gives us 6779.29 angstrom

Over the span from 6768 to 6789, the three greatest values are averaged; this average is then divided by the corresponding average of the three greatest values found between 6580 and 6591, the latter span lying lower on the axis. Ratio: 0.45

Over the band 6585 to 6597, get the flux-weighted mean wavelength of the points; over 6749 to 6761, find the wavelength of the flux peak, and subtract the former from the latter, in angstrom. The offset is 169.5 angstrom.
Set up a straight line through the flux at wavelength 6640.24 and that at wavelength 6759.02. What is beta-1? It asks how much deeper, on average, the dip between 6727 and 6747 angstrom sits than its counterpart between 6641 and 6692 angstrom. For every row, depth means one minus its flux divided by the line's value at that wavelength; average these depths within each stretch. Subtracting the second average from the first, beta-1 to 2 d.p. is 0.08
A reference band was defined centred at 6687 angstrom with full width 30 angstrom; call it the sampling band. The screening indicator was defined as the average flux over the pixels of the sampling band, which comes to 2.51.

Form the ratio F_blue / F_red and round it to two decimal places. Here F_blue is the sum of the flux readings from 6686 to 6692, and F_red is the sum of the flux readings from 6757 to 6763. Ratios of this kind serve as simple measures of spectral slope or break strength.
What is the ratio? 1.13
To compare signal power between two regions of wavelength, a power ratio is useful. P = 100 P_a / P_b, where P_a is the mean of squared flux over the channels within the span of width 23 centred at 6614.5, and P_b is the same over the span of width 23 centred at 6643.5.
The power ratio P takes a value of 103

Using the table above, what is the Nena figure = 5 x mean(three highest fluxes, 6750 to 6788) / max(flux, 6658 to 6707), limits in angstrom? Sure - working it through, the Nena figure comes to 4.68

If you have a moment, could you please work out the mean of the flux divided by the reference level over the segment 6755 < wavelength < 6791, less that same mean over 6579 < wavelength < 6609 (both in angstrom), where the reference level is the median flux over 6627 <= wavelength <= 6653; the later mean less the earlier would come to -0.38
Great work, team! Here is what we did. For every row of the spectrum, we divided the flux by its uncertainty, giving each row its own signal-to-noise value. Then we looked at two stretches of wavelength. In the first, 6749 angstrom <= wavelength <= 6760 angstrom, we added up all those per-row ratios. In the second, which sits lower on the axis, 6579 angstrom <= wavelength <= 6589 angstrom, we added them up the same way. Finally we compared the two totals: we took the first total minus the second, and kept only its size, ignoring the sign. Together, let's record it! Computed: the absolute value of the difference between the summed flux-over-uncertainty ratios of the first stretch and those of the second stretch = 39.4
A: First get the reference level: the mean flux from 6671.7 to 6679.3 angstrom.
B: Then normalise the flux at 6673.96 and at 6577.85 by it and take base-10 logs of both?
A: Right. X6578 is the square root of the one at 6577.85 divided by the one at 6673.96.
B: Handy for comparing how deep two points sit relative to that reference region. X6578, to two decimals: 0.36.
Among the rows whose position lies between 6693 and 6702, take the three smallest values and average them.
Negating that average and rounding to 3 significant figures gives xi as -2.00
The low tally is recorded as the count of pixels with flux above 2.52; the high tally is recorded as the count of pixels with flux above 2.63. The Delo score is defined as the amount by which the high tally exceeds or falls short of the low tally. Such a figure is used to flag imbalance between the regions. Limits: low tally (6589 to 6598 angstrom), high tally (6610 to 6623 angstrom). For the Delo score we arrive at 1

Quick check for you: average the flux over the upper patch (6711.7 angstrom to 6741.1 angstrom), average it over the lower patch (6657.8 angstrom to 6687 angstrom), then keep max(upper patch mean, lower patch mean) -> 2.74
